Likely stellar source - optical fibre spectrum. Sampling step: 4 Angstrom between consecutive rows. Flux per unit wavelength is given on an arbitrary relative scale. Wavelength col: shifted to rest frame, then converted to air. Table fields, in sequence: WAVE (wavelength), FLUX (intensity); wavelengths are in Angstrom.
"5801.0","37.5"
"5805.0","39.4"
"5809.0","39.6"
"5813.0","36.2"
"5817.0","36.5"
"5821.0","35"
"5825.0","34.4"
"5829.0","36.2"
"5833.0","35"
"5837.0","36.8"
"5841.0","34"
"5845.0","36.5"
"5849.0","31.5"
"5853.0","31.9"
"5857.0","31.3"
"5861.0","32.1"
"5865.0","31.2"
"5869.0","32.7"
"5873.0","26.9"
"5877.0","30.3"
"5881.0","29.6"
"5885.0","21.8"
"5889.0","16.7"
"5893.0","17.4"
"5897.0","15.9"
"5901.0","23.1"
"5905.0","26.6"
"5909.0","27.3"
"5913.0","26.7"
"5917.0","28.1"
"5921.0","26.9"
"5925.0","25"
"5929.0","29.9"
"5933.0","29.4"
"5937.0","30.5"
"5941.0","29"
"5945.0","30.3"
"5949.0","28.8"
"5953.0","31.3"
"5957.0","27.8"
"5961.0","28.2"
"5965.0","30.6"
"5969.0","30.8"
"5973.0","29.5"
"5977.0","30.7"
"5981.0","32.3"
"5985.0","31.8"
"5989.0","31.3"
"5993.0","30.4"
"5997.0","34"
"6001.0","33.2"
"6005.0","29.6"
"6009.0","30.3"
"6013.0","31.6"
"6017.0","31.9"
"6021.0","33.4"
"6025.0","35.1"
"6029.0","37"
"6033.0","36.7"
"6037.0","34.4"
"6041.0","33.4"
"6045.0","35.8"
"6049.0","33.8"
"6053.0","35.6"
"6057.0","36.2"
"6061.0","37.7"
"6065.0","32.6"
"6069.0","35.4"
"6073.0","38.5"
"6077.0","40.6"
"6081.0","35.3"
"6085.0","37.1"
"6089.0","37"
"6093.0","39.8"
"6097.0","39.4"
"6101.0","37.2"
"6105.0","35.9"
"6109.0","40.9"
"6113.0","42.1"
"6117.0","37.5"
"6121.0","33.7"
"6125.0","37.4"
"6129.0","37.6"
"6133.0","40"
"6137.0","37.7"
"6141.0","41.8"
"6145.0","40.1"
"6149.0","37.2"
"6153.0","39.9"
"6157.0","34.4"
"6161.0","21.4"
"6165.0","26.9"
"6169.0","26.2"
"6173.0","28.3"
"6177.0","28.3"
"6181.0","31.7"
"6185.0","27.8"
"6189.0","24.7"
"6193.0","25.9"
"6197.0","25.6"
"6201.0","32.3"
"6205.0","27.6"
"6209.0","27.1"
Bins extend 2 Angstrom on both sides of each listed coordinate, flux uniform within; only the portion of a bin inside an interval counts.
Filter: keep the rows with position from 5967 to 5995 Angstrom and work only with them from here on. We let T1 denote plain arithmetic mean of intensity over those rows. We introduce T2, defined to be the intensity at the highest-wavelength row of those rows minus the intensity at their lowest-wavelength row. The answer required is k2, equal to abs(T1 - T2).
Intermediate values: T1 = 31.0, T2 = 0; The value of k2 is 31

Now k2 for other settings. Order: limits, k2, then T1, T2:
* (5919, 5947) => 25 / 28.7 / 3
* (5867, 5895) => 40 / 25.1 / -15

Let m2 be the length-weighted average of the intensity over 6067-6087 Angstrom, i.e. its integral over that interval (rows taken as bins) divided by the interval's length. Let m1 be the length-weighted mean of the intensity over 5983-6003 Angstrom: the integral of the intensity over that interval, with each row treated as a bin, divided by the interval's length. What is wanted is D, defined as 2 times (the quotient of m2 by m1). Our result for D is 2.3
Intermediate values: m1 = 32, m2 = 37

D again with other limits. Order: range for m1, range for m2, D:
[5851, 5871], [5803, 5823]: 2.3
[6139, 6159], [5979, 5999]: 1.7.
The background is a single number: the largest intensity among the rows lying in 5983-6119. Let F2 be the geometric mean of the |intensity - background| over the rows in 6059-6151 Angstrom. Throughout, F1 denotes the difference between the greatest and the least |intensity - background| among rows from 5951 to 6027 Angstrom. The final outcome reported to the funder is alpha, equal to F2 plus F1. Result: 7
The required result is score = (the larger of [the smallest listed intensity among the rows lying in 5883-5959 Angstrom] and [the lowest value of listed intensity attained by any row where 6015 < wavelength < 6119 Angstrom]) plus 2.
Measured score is 34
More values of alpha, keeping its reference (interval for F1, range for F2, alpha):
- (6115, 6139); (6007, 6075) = 13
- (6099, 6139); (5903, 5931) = 23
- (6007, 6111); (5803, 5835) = 16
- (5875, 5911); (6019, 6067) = 21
